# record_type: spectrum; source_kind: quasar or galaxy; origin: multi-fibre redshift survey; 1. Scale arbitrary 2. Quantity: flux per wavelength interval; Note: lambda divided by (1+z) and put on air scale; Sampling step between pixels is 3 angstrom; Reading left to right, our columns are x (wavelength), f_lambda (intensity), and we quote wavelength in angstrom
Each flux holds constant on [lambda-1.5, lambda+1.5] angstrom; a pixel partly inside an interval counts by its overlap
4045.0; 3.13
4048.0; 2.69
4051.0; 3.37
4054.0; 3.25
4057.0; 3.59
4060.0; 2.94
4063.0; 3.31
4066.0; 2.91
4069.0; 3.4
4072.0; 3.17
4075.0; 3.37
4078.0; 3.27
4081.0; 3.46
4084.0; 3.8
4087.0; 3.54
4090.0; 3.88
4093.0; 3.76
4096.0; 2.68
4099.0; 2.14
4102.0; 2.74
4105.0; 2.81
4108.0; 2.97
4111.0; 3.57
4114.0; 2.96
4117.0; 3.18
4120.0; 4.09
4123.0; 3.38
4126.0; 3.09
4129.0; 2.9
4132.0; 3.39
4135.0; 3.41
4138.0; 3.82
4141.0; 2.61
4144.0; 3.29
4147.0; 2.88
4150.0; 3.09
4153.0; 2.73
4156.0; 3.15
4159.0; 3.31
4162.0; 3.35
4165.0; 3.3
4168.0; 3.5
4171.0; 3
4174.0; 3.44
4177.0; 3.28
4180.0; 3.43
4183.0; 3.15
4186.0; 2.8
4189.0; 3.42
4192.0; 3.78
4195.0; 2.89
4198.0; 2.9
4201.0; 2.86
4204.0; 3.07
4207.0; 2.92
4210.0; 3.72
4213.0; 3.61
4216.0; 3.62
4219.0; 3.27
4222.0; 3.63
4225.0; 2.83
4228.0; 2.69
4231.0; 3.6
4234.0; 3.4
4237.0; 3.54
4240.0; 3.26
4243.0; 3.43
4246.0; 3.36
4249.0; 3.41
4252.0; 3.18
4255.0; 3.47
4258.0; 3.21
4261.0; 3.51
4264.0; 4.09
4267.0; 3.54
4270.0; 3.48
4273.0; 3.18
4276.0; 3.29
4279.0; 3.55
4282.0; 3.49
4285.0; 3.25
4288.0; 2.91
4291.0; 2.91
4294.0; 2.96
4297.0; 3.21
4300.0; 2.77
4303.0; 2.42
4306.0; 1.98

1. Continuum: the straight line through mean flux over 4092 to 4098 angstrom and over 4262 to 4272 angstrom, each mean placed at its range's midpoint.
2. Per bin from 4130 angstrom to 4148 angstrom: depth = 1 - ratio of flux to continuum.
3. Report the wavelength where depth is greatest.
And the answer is 4141.0 angstrom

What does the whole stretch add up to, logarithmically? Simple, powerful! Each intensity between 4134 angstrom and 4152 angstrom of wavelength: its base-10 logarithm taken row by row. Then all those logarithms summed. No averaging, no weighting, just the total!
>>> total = 3.00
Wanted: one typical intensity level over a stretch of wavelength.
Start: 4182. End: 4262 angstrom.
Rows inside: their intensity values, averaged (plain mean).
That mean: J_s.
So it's 3.28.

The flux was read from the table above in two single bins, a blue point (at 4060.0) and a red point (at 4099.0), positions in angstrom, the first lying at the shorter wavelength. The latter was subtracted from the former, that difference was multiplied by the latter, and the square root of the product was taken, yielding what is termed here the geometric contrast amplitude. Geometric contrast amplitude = 1.3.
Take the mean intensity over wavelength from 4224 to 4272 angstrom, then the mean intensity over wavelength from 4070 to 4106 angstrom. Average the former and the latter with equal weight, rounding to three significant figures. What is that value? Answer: 3.30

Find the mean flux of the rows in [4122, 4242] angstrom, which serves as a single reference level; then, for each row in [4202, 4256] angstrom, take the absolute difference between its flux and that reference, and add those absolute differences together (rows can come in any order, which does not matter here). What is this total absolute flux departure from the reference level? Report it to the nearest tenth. 4.8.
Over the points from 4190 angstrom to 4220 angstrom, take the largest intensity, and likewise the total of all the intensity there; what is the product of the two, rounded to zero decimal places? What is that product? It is 123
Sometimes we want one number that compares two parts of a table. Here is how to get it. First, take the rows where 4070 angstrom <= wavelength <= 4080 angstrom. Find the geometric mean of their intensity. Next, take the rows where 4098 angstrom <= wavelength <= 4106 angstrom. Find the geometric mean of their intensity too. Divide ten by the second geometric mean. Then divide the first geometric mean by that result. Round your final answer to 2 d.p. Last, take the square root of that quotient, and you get 0.91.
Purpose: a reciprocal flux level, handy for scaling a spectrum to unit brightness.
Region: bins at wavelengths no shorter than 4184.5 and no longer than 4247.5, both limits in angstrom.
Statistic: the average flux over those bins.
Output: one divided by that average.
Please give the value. 0.306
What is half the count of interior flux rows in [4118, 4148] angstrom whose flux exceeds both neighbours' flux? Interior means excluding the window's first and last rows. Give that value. 1.00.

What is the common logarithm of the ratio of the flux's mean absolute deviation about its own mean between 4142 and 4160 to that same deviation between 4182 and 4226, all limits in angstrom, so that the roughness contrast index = -0.3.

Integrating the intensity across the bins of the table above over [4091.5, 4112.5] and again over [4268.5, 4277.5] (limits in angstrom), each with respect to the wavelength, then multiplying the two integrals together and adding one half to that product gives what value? 1851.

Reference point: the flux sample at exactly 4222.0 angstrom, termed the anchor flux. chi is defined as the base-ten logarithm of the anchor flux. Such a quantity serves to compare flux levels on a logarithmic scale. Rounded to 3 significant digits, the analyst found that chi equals 0.560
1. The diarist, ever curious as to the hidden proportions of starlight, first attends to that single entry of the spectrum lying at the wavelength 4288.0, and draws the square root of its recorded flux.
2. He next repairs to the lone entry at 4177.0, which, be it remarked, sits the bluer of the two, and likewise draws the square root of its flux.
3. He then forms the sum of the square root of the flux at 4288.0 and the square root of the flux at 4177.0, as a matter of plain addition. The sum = 3.52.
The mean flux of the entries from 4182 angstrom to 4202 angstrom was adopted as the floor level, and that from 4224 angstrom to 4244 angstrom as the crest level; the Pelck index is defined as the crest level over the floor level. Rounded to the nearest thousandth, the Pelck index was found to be 1.044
